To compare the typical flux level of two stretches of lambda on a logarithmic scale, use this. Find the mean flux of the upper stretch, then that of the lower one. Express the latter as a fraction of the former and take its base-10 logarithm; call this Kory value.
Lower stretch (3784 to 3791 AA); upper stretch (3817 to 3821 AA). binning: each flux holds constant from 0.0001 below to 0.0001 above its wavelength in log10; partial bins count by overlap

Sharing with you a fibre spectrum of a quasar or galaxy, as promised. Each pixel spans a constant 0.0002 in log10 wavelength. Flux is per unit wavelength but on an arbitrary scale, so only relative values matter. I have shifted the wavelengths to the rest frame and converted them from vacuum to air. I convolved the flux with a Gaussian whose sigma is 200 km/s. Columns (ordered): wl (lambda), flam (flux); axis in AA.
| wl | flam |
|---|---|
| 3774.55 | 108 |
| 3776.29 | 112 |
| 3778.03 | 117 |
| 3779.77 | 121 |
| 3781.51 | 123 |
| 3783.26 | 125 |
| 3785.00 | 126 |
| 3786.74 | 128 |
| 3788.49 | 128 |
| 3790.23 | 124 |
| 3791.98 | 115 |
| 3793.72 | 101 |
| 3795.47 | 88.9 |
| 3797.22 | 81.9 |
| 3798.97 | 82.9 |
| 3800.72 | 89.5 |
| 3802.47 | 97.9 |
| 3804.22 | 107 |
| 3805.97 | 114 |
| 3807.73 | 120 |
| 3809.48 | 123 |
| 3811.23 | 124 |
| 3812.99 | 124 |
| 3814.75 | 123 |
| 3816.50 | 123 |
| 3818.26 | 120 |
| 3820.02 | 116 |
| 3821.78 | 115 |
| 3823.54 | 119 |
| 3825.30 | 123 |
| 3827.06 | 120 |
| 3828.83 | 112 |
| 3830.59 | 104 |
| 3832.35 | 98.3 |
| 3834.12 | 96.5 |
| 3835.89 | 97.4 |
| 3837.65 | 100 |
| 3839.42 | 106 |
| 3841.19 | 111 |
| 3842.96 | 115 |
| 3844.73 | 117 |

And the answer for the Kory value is 0.03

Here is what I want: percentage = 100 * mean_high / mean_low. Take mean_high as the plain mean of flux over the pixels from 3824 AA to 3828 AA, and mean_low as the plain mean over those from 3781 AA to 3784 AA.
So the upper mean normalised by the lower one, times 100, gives 98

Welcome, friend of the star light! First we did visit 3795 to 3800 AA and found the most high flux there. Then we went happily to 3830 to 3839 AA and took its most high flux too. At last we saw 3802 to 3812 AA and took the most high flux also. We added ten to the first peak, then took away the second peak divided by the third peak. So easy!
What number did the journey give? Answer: 98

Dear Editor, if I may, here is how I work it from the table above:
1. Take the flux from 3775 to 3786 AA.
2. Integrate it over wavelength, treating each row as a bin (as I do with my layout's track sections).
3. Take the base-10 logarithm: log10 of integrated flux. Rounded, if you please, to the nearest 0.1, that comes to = 3.1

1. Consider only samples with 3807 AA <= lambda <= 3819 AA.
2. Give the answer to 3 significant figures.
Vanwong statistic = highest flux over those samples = 124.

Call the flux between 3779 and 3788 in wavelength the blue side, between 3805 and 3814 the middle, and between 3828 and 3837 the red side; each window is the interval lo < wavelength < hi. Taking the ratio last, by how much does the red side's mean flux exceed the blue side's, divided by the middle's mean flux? -0.19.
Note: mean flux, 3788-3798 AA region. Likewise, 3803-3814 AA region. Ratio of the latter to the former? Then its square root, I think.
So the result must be 1.06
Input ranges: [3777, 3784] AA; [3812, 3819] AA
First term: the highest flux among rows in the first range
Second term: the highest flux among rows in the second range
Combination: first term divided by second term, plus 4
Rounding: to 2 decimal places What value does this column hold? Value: 5.01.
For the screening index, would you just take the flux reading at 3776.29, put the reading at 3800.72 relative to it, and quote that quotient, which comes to 0.80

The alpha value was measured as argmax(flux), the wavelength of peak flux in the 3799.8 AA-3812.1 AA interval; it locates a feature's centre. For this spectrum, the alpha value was 3811.23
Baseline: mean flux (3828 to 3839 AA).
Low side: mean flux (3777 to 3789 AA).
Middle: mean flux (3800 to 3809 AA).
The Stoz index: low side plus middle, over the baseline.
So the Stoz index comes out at 2.27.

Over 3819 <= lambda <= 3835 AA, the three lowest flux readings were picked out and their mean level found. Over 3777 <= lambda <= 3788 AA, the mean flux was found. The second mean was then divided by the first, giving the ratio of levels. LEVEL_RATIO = 1.24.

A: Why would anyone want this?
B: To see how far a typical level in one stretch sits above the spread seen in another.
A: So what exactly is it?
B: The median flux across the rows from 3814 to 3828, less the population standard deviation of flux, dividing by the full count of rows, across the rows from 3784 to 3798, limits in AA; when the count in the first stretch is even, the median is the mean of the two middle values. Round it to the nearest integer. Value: 103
